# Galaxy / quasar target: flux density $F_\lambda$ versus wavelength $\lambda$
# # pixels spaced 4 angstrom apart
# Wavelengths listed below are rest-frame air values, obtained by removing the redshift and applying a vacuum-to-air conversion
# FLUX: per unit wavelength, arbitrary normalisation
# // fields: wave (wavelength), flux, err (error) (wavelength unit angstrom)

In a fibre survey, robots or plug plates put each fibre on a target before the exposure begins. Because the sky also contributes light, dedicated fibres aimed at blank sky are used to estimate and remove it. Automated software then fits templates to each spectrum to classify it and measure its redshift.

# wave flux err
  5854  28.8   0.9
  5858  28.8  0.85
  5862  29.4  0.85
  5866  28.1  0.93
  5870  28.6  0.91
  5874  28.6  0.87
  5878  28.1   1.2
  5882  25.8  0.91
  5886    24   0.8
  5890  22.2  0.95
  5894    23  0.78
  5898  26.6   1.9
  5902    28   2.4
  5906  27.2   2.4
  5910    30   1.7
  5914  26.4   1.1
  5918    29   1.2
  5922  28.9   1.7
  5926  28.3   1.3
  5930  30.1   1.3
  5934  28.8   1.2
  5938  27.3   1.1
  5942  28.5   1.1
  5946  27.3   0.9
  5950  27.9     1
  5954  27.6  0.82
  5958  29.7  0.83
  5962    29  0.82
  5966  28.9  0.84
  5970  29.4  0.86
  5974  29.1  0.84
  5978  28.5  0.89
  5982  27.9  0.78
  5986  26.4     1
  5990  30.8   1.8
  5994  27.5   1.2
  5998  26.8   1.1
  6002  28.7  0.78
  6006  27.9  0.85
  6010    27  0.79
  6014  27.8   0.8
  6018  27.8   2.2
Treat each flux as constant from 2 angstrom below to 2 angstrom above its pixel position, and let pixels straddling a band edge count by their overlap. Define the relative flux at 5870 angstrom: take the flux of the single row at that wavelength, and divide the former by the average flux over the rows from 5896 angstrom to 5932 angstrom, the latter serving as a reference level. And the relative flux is 1.01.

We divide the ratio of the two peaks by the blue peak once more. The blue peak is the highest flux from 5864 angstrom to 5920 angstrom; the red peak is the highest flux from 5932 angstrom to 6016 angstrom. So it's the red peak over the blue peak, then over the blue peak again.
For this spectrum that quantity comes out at 0.0342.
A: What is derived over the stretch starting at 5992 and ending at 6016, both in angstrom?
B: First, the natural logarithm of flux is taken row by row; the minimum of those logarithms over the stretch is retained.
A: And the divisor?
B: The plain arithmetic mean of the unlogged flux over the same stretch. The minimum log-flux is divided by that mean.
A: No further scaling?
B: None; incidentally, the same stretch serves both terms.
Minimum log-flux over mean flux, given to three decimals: 0.119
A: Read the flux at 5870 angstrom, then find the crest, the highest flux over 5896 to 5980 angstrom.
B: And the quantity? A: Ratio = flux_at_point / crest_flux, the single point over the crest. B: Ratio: 0.95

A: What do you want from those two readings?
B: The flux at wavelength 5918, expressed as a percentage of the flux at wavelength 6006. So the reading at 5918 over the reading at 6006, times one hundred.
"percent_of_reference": 104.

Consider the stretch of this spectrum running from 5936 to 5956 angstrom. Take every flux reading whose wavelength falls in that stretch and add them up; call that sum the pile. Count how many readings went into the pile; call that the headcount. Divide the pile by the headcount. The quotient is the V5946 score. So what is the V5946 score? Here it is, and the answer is 27.7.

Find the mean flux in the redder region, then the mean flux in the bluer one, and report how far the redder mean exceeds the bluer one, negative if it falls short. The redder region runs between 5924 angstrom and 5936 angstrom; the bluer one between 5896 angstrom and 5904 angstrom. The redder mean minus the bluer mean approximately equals 1.8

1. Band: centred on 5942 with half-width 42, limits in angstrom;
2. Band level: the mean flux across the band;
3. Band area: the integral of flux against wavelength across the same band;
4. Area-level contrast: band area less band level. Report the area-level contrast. 2363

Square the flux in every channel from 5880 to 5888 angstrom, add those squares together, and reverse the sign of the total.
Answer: -1242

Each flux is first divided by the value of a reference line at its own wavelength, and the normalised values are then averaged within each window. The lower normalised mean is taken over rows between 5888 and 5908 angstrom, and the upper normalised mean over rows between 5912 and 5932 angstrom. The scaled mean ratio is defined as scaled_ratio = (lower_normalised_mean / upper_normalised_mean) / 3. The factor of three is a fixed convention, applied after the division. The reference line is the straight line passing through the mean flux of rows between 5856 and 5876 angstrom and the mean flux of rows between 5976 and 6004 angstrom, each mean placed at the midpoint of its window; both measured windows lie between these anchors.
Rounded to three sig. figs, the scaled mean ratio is 0.295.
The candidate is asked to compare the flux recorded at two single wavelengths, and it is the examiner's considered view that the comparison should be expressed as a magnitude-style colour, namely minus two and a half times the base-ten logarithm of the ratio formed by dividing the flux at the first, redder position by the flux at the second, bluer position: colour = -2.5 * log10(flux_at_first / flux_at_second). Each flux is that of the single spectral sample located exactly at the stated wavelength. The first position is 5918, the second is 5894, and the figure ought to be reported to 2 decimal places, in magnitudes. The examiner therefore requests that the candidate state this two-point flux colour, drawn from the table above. -0.25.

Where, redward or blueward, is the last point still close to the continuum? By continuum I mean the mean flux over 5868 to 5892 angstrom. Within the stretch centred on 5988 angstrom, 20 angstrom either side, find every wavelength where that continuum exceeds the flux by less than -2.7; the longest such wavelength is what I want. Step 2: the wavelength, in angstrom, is 5990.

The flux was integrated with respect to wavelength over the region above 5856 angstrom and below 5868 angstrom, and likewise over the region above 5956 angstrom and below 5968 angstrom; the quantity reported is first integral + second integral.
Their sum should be 696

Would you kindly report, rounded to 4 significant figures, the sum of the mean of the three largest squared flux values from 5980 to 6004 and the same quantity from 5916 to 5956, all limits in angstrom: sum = 1711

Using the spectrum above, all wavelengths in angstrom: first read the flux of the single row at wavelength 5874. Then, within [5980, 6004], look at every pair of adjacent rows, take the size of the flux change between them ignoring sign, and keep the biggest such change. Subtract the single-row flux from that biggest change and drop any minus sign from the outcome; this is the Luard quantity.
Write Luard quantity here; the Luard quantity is 24.2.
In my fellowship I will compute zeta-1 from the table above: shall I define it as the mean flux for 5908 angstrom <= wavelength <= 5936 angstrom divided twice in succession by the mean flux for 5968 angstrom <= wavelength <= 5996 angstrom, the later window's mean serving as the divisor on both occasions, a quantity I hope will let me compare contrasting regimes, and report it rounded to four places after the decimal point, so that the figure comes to 0.0354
